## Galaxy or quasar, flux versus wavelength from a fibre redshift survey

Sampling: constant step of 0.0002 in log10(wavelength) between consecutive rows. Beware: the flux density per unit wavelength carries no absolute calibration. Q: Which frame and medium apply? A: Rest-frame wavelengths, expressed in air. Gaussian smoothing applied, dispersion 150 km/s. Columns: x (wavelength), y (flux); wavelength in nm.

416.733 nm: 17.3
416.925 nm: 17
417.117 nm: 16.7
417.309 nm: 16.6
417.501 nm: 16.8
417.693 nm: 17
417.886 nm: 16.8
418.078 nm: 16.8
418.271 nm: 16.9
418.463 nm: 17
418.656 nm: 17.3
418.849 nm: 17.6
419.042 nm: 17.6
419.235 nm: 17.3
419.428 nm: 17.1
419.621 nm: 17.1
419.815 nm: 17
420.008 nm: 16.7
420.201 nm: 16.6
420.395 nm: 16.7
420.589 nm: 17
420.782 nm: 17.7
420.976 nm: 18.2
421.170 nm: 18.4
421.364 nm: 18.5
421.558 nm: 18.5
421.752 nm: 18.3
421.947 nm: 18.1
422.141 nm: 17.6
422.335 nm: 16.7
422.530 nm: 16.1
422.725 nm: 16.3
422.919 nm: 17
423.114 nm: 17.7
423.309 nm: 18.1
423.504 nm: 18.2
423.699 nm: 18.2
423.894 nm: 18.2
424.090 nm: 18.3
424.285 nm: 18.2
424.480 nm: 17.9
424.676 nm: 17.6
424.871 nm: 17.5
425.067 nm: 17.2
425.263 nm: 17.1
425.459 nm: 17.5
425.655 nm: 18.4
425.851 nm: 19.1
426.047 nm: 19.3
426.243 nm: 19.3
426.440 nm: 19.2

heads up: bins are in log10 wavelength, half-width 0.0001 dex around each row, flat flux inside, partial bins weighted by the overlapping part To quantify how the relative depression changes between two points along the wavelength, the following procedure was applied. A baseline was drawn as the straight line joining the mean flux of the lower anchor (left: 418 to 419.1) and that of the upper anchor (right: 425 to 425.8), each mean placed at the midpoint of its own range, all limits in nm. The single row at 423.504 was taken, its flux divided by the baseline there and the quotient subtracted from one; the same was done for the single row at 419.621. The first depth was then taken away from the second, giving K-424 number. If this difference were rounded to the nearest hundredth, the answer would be 0.05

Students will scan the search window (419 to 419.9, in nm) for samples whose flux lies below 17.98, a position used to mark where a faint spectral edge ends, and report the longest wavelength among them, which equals 419.815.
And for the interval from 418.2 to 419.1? 419.042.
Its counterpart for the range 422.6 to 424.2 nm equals 423.114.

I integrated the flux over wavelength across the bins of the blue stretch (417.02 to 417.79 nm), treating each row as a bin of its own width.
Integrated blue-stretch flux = 12.9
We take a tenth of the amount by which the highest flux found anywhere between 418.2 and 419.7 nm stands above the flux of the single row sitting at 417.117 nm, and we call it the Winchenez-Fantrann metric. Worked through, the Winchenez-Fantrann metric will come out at 0.09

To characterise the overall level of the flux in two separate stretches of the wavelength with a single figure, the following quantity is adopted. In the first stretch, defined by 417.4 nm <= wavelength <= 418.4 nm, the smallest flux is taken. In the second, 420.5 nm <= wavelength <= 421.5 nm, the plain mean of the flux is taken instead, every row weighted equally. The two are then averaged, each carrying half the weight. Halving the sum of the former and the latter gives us 17.4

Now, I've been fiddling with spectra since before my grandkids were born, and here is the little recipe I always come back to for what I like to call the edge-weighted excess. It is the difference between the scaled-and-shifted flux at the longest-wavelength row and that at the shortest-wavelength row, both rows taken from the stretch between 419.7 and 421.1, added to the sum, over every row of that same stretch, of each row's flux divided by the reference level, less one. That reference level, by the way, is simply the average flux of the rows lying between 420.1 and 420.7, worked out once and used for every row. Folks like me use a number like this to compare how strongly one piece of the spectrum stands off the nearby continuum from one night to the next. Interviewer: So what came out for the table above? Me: 0.2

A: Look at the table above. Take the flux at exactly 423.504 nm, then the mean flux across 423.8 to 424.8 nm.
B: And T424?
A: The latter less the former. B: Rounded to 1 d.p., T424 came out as -0.2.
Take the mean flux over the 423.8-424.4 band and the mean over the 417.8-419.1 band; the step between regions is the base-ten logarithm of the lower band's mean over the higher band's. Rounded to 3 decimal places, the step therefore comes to -0.027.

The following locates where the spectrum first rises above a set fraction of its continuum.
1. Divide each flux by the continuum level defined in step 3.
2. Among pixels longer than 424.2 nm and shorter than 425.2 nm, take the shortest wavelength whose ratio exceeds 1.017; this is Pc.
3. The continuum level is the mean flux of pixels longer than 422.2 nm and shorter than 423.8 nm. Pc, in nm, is 424.285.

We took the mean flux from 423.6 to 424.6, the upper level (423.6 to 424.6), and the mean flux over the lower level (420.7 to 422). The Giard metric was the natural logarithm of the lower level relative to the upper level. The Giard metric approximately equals 0.005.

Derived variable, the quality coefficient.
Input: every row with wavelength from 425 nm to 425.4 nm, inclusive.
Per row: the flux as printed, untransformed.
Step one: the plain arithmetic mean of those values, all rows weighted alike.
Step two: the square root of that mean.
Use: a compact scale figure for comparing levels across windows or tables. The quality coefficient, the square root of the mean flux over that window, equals 4.14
